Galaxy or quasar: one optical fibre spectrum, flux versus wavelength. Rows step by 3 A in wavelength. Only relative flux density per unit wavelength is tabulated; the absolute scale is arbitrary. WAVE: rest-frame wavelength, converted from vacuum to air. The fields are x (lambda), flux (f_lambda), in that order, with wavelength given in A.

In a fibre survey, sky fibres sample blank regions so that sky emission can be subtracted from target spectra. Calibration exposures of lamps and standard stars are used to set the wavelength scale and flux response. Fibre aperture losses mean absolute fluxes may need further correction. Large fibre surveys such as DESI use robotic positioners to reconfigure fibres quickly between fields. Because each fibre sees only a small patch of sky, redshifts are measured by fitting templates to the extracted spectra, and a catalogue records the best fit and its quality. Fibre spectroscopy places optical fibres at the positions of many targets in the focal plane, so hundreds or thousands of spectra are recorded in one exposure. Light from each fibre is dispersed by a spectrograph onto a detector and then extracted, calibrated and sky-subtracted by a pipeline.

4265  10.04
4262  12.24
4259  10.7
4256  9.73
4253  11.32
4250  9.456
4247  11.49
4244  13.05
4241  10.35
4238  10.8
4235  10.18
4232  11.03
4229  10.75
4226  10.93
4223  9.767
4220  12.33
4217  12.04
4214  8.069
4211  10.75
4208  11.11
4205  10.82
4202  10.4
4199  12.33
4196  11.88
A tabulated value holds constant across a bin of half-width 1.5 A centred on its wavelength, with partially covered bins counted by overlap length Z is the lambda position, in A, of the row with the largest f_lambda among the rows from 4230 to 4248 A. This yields 4244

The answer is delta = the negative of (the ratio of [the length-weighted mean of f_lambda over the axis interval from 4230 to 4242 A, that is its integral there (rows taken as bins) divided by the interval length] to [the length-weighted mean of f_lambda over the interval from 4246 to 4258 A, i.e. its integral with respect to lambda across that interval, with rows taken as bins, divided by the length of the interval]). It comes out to -1.01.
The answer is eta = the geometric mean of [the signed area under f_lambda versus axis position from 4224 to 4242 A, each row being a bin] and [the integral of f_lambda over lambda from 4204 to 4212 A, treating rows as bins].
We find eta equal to 129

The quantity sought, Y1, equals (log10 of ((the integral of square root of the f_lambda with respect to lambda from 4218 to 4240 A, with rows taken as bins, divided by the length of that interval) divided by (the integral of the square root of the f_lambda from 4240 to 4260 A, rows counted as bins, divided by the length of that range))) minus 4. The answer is -4.00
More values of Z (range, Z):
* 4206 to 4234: 4220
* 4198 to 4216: 4199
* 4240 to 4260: 4244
